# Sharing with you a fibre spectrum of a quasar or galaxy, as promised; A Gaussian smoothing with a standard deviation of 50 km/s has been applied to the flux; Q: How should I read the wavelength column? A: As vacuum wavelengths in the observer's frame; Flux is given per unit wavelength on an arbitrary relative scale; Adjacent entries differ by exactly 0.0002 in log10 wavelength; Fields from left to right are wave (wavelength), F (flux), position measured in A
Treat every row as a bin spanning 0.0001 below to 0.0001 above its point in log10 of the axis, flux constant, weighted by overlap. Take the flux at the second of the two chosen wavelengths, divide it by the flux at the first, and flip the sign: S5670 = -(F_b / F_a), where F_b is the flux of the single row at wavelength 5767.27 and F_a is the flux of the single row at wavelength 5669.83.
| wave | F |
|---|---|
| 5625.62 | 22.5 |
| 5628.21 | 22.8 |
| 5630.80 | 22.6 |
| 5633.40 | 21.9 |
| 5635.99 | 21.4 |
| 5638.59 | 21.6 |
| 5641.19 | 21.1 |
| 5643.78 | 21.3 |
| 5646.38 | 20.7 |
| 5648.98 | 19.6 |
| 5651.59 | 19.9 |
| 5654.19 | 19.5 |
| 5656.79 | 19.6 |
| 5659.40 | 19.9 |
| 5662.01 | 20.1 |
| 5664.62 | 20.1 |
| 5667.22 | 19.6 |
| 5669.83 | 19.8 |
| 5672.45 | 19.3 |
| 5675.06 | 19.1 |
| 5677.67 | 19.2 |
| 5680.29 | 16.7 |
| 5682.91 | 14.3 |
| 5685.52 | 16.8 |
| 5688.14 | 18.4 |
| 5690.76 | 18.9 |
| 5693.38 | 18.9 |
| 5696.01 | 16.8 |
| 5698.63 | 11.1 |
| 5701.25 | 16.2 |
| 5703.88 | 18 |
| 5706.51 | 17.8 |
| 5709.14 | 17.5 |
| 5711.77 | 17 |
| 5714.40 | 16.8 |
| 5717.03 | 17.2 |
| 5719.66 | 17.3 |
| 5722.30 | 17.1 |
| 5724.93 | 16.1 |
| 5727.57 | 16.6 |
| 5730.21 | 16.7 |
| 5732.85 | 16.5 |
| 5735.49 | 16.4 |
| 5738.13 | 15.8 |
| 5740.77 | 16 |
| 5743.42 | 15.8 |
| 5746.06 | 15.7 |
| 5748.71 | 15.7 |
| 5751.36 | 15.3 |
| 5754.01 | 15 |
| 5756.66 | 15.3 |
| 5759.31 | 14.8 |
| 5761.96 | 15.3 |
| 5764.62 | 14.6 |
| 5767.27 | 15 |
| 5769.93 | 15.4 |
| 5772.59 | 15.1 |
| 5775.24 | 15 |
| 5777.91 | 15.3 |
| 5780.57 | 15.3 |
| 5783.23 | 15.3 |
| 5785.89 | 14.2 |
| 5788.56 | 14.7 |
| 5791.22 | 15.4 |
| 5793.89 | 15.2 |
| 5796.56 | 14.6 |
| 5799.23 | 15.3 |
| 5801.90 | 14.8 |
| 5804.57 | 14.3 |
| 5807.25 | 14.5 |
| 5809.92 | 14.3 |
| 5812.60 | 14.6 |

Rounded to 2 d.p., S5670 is -0.76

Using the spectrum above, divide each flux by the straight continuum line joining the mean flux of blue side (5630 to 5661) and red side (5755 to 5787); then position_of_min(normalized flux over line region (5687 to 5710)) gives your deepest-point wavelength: 5698.63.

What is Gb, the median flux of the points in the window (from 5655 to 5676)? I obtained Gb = 19.7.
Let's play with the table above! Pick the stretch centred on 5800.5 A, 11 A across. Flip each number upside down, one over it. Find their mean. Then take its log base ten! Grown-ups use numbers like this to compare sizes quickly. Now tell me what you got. -1.17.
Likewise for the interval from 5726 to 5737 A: -1.22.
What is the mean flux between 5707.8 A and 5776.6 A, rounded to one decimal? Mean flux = 16.0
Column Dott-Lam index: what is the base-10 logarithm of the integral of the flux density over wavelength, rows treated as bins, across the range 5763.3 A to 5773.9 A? 2.20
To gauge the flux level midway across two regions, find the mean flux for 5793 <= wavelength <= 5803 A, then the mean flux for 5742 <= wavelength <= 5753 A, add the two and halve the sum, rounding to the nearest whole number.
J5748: 15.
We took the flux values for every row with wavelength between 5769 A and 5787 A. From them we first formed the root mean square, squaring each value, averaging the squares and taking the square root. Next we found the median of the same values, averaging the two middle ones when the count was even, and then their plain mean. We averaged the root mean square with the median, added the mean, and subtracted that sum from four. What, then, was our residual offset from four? -26.3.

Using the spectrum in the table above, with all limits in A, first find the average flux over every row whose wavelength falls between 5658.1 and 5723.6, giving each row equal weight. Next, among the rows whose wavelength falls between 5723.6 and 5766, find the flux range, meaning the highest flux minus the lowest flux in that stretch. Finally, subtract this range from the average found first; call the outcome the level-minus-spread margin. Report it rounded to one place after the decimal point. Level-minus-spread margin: 15.7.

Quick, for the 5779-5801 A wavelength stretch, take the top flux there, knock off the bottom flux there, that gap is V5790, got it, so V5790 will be 1.2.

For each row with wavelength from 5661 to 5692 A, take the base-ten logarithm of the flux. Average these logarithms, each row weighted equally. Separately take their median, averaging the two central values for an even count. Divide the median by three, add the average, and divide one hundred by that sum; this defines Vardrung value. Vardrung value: 59.1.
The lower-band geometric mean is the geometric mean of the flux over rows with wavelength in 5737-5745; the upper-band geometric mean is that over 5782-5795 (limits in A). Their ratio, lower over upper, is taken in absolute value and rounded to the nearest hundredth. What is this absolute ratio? 1.06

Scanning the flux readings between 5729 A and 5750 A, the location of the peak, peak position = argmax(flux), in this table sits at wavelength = 5730.21 A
